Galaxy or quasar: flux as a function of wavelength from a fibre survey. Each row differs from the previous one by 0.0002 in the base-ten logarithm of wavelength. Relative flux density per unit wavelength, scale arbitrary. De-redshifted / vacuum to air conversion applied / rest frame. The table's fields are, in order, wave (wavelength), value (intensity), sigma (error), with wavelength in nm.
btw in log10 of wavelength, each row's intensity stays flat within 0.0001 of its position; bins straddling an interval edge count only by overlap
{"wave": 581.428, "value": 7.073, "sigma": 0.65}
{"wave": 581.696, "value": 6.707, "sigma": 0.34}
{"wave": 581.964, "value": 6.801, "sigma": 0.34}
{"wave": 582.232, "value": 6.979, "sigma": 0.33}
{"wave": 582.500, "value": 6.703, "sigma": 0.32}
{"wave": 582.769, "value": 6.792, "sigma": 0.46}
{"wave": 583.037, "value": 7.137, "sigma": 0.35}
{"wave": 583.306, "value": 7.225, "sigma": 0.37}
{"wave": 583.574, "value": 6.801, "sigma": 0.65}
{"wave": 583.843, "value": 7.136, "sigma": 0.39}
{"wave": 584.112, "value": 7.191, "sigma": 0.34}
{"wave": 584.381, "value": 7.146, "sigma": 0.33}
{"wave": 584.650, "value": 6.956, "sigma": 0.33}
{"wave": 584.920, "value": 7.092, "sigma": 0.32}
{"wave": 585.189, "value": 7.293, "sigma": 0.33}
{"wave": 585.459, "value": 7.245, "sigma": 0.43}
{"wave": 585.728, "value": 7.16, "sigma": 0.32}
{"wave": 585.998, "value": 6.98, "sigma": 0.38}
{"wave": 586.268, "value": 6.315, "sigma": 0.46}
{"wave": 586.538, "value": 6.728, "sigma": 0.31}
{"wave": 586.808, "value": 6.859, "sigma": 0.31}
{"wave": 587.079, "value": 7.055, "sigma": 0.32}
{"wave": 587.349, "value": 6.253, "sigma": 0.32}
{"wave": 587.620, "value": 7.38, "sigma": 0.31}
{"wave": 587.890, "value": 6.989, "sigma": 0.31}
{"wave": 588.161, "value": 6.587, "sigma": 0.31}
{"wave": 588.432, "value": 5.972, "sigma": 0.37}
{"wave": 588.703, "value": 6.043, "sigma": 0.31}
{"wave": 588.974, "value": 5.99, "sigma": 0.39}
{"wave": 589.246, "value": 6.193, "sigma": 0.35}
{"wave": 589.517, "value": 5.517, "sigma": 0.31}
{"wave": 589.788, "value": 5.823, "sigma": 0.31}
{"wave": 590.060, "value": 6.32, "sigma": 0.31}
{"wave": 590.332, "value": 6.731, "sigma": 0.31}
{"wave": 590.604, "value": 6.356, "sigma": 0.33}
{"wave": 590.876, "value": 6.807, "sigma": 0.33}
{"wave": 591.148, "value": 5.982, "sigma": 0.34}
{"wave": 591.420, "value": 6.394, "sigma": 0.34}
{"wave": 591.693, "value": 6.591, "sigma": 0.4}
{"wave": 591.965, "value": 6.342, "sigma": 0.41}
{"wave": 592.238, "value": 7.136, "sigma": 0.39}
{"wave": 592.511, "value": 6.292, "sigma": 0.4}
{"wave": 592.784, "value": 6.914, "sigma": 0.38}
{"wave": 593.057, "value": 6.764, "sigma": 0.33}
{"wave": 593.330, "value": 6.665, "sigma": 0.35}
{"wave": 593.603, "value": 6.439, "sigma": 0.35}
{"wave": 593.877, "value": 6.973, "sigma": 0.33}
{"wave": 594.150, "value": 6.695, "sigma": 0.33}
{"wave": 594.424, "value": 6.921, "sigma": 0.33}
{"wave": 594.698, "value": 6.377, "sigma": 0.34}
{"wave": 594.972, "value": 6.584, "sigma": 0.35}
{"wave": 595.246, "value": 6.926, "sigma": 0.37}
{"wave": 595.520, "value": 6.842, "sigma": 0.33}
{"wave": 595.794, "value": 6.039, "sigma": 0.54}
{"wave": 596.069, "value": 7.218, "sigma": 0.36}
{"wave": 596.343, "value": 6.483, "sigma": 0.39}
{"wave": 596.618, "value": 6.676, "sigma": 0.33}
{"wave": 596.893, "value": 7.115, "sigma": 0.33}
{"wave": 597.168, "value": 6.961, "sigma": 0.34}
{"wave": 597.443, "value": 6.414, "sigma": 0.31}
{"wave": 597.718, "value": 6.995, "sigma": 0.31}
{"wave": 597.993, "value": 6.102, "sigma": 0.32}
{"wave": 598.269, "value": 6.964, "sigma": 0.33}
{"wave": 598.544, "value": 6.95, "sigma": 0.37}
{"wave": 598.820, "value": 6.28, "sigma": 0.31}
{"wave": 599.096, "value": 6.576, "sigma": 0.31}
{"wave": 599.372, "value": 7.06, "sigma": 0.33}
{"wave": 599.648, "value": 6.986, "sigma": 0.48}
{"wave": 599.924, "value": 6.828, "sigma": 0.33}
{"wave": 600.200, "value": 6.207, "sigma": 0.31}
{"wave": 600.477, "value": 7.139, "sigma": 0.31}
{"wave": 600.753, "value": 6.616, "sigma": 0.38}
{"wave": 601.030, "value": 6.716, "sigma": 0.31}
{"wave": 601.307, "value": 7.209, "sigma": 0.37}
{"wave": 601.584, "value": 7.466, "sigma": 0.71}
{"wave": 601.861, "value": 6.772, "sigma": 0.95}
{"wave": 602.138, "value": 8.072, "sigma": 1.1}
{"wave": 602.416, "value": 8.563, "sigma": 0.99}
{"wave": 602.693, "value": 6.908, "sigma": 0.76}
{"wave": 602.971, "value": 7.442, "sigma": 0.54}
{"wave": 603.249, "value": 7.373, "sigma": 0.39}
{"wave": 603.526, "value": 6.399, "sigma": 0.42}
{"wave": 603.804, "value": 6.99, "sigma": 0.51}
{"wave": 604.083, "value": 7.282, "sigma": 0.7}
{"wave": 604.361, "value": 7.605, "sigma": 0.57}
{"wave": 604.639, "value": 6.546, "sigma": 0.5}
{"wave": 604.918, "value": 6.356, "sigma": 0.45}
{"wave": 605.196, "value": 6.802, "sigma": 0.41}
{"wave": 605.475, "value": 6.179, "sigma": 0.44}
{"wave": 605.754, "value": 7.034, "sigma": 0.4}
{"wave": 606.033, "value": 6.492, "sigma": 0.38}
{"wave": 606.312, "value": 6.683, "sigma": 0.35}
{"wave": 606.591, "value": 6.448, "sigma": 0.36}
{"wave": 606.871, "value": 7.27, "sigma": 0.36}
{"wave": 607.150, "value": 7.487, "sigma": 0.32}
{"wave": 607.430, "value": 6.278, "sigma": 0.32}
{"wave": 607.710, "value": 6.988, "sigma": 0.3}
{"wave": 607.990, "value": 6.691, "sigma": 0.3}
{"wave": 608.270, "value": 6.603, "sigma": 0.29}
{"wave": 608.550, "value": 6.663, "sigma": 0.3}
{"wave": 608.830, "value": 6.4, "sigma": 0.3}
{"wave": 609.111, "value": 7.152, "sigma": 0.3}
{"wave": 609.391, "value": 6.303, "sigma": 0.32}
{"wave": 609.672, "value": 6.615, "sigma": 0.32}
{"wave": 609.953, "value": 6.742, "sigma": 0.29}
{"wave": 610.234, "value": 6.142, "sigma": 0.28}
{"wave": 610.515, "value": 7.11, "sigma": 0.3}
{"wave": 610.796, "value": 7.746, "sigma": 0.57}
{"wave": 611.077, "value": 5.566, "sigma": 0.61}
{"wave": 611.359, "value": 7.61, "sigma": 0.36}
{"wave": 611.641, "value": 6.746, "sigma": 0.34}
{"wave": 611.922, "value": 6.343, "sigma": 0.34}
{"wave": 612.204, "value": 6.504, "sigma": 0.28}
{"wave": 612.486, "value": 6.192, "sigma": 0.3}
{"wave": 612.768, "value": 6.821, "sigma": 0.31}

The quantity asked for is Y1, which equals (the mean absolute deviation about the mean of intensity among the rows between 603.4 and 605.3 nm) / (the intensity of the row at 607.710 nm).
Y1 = 0.054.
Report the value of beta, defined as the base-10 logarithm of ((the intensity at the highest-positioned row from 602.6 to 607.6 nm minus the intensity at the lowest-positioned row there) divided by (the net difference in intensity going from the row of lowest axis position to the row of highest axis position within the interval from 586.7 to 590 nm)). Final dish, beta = -0.2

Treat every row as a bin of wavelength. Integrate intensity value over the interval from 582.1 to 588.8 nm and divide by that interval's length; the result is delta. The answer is 6.88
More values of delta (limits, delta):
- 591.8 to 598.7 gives 6.71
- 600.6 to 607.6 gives 7.00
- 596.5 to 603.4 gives 6.98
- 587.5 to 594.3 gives 6.48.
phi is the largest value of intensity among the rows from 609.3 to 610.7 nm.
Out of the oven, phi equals 7.11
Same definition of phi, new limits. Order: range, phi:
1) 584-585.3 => 7.293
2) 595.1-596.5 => 7.218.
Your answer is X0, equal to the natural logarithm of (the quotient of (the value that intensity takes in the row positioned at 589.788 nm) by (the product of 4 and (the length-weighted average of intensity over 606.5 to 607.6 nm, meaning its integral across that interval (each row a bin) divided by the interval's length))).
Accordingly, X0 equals -1.55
